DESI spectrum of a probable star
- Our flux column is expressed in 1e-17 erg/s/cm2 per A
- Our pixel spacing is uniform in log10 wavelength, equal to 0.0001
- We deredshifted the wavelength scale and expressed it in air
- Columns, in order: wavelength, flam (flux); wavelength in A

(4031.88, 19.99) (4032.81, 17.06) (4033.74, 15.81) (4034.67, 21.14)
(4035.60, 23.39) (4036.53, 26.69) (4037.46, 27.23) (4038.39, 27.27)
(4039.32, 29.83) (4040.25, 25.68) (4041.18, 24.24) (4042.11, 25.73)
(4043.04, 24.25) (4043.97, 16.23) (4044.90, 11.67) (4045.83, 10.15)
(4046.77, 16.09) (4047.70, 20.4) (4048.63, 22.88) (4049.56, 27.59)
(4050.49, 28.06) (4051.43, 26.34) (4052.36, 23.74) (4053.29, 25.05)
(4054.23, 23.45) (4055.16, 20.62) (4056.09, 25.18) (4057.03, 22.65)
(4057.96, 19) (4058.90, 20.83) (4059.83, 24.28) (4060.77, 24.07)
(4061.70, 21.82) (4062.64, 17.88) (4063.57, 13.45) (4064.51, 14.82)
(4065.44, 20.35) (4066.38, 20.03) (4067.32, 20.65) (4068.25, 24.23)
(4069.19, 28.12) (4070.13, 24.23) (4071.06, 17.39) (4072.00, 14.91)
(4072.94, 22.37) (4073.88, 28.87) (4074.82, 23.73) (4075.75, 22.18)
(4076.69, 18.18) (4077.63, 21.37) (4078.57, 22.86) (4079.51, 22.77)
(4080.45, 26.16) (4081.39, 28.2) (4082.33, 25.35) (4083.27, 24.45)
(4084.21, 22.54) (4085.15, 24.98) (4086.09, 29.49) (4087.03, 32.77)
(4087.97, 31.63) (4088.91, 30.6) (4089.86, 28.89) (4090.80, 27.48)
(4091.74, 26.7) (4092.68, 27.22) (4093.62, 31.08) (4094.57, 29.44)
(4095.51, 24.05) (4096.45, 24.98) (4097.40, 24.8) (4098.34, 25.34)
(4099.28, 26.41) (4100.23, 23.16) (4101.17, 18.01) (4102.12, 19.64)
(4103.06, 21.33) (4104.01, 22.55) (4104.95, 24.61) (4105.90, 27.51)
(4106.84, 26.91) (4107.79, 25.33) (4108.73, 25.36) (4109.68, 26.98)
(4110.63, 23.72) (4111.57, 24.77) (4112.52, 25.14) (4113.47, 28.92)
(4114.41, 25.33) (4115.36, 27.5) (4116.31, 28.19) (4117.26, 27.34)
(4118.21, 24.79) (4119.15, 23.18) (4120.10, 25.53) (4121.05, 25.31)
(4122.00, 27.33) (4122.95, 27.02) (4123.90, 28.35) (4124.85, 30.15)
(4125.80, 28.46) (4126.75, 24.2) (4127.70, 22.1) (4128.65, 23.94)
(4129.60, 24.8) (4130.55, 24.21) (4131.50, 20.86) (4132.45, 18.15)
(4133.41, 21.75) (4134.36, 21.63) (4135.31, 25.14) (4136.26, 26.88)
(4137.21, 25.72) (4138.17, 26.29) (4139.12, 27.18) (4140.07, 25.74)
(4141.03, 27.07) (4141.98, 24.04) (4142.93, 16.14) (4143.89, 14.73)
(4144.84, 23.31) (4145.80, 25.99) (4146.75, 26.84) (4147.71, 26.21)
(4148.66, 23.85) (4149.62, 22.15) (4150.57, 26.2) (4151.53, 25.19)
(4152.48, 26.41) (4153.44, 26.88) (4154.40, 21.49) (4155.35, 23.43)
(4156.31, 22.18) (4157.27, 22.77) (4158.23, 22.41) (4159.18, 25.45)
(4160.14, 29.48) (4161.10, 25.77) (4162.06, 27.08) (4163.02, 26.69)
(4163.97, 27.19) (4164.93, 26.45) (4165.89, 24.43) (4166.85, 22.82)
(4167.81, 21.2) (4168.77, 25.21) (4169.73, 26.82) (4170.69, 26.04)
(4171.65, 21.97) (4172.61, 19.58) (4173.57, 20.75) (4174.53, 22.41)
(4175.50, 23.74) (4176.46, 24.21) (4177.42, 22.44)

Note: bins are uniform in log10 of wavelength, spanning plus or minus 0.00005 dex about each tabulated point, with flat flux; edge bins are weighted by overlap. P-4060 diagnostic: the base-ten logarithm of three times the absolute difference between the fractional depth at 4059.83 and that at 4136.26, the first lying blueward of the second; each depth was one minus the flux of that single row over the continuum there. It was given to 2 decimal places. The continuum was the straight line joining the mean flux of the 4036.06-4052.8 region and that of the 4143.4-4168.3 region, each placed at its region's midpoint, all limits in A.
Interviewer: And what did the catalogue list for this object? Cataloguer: -0.72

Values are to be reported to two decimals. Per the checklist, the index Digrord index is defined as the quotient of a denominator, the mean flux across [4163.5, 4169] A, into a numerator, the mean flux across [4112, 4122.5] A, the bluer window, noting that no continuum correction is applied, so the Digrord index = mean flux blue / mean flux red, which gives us 1.07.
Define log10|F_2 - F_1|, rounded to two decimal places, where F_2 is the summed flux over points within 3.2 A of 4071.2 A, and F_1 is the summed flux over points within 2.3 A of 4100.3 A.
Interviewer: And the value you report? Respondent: 1.68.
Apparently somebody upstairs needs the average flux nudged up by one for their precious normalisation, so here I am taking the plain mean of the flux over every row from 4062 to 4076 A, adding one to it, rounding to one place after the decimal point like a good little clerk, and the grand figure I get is 21.9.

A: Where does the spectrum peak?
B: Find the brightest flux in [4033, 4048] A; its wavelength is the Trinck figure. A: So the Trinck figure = 4039.32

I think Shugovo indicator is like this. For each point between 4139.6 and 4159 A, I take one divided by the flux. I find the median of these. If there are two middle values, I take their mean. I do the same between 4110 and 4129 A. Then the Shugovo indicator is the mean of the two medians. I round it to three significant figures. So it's 0.0405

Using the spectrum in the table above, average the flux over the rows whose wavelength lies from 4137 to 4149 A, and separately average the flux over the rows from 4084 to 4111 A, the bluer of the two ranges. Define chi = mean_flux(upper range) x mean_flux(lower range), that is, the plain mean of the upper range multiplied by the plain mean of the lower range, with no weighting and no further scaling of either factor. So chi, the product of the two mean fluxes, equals 626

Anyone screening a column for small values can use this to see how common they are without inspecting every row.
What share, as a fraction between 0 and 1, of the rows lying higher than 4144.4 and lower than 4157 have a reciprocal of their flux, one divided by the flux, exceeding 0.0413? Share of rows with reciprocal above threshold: 0.46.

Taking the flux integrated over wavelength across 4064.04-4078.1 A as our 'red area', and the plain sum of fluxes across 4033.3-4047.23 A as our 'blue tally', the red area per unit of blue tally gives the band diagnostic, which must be 0.93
